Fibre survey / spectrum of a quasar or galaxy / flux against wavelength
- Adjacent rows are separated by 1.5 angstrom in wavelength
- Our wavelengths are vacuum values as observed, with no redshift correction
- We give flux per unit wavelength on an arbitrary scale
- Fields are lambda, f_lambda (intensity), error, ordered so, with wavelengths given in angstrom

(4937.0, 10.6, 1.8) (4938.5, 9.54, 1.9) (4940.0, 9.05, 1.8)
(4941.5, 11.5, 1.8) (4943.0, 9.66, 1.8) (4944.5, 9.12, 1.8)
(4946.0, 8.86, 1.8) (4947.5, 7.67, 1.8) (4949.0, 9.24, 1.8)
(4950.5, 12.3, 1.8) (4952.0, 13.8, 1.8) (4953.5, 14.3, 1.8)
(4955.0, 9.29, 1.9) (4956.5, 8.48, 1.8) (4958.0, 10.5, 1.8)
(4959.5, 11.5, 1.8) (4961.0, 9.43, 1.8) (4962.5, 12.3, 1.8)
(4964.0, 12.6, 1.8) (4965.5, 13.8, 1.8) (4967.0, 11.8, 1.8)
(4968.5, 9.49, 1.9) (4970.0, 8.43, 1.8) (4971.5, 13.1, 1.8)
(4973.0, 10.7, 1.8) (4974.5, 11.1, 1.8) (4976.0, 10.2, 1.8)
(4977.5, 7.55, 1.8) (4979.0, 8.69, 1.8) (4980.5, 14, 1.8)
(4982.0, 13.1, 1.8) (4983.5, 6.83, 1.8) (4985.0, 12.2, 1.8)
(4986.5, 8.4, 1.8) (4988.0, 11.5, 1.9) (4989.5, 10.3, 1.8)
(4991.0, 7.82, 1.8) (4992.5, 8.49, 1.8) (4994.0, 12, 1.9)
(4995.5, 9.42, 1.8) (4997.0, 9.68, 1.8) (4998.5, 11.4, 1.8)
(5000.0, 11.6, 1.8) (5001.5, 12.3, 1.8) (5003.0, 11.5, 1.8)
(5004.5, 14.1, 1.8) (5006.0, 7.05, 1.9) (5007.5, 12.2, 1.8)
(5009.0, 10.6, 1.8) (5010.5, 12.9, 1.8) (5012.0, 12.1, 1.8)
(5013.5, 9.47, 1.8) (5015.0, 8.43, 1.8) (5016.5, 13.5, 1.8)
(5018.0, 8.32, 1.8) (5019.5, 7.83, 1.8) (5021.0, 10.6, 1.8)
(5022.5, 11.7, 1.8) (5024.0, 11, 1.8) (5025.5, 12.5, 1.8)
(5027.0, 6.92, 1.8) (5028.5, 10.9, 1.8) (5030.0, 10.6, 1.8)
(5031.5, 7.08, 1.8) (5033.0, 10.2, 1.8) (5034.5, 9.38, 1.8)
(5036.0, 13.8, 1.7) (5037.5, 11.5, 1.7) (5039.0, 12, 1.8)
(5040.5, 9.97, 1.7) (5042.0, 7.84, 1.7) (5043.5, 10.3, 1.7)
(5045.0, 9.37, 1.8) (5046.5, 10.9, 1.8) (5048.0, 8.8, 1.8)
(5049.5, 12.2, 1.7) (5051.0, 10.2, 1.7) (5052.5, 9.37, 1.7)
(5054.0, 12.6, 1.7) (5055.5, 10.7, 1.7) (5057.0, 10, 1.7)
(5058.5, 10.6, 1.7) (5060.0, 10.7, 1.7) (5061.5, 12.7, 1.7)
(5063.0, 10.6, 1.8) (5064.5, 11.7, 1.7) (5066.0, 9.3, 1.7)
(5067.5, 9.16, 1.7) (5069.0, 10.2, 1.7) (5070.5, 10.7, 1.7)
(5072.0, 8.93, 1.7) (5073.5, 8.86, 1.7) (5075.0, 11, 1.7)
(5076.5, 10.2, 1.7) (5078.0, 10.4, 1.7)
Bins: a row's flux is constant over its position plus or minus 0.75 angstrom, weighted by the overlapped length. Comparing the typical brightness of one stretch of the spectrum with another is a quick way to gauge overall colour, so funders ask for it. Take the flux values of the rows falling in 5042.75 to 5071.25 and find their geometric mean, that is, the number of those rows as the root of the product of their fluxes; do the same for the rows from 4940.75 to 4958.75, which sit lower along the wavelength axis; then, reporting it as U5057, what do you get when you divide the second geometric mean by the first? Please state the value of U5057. 0.97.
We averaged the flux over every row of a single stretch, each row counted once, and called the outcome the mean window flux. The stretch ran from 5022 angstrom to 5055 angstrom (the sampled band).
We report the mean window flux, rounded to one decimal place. 10.4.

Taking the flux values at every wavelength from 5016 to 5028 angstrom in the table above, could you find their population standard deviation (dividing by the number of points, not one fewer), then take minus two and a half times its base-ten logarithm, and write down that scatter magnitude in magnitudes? -0.9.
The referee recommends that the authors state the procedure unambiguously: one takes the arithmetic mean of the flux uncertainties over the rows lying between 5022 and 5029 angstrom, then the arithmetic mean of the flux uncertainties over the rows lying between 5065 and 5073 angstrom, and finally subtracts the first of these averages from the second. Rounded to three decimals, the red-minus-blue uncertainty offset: -0.100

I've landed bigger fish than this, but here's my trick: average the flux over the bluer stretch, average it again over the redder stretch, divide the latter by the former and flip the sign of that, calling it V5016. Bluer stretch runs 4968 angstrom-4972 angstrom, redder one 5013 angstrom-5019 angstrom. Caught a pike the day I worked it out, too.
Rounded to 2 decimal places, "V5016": -0.96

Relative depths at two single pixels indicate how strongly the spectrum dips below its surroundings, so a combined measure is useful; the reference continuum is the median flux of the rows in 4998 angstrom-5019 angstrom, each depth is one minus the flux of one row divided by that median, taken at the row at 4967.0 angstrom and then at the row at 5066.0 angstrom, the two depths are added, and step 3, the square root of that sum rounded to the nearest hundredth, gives 0.42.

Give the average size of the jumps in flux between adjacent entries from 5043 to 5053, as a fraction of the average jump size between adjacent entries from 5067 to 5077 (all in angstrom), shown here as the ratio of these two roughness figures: 1.7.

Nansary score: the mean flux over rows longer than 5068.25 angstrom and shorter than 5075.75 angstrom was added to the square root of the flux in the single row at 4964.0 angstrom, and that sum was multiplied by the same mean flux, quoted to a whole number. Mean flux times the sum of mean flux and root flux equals 134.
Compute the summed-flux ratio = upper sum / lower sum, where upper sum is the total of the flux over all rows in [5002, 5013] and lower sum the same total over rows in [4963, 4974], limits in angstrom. 1.01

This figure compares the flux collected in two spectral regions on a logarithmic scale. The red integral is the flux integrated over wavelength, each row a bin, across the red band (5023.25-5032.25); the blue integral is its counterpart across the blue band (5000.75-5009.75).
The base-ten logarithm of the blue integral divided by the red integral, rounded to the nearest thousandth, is 0.060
